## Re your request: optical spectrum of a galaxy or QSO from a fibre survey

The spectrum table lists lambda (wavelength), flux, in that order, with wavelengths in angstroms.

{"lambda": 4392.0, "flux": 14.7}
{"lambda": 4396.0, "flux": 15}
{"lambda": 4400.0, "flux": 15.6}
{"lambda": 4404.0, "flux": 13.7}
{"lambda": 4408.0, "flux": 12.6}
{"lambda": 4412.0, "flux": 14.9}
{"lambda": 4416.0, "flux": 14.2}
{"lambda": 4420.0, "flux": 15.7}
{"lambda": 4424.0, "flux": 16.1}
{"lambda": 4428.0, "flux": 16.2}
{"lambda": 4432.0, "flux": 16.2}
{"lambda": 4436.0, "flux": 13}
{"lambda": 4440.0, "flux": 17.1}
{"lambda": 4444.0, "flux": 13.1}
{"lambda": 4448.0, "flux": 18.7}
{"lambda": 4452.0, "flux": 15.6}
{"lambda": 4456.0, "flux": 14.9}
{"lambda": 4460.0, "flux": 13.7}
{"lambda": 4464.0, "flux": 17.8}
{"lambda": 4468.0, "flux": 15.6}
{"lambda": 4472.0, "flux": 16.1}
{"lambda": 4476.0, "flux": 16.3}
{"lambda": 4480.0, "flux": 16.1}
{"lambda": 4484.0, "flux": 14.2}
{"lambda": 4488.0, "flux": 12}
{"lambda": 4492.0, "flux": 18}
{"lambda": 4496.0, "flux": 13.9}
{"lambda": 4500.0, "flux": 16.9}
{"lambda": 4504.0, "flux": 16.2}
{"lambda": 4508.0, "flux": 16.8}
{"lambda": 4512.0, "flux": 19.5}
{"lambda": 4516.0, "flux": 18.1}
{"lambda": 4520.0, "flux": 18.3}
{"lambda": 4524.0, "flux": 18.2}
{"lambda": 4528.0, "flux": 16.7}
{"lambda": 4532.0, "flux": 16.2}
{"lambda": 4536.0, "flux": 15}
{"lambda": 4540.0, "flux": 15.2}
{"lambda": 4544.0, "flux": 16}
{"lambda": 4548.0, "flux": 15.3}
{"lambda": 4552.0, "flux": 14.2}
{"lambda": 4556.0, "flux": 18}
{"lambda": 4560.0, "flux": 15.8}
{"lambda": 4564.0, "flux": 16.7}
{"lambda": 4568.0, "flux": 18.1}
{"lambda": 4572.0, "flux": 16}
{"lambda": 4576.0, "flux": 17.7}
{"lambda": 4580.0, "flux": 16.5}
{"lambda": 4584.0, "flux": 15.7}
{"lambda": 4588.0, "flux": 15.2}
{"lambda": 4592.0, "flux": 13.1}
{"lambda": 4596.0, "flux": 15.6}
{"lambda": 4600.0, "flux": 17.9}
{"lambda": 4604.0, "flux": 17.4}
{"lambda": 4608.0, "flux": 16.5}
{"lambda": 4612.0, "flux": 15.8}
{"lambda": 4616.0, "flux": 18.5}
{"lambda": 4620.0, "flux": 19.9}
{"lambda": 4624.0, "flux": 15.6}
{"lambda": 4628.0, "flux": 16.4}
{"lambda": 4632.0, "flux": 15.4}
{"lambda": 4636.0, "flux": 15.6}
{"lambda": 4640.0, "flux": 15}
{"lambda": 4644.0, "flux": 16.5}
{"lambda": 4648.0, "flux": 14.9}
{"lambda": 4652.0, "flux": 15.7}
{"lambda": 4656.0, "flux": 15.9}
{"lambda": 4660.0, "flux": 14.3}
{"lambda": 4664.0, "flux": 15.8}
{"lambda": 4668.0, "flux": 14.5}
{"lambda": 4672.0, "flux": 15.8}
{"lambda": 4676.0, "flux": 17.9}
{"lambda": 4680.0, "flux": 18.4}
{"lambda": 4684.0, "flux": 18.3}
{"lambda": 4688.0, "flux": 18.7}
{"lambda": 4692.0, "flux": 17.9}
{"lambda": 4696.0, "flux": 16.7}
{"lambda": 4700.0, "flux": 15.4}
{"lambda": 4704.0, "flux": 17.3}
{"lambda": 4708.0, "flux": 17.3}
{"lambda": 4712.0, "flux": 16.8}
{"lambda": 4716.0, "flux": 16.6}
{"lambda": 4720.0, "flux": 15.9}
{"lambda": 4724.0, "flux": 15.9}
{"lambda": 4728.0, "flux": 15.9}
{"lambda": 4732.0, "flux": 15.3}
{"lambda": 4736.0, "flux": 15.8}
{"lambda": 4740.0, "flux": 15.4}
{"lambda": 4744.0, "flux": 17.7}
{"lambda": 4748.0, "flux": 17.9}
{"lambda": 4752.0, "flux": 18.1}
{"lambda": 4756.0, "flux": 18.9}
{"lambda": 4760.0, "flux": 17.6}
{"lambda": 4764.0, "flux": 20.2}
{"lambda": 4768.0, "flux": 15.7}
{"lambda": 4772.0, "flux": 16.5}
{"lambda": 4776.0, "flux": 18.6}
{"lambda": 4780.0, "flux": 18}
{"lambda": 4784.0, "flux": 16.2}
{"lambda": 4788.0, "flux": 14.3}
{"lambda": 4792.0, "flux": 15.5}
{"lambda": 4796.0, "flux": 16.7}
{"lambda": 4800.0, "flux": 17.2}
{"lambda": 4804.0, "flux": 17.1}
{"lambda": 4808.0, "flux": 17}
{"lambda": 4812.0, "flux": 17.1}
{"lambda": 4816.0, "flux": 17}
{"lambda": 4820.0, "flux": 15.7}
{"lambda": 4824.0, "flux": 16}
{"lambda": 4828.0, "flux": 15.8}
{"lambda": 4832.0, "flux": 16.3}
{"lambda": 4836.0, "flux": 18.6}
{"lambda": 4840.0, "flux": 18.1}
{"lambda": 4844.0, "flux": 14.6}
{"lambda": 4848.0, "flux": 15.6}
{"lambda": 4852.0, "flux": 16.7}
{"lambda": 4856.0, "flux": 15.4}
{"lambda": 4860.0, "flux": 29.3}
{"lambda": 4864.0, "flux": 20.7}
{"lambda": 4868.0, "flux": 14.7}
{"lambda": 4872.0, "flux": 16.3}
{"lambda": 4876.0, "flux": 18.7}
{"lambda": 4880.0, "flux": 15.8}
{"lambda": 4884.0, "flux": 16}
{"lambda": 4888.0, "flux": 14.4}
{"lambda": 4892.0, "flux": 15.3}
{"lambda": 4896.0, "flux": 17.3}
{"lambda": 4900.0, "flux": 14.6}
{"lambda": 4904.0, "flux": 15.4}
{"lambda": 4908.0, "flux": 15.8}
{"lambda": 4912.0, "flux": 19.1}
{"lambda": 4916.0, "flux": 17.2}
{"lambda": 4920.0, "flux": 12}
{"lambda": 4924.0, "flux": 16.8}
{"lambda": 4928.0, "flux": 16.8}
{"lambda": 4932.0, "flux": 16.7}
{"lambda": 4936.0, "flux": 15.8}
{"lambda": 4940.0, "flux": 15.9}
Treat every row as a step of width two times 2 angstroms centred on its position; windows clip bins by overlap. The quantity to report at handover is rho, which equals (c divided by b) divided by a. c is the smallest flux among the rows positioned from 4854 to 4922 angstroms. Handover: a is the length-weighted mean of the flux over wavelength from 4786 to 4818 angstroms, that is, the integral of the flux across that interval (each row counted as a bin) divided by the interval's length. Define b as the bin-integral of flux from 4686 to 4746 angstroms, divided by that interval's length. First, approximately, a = 16.5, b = 16.6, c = 12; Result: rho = 0.044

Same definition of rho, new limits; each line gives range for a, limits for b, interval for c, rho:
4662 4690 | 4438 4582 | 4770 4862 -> 0.052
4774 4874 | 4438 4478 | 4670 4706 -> 0.057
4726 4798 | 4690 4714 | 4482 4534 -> 0.042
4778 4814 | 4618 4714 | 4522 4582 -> 0.052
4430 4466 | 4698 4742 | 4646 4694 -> 0.057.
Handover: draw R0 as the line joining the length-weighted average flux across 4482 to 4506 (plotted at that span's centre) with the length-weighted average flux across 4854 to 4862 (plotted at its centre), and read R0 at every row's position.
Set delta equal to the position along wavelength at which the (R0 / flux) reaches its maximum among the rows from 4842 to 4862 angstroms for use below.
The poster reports 4844.0 angstroms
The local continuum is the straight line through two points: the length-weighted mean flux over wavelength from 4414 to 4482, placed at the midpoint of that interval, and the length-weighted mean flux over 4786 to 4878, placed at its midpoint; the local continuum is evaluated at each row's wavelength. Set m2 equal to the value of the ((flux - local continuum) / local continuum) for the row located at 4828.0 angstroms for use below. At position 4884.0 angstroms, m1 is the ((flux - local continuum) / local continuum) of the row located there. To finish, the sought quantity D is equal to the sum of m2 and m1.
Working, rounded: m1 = -0.08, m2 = -0.08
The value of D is -0.16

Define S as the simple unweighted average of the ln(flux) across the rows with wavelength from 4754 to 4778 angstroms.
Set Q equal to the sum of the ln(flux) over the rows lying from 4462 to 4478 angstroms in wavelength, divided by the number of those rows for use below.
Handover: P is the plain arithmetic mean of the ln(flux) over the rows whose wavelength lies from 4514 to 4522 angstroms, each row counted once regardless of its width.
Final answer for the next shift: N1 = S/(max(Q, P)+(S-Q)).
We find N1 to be 0.966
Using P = 2.90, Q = 2.80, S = 2.88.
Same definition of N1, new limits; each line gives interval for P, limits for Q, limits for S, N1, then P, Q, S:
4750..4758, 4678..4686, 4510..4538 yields 0.997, 2.92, 2.91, 2.85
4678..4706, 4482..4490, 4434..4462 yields 0.902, 2.86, 2.57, 2.71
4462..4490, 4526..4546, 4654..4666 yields 1.000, 2.73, 2.76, 2.73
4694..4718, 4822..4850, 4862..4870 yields 0.994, 2.81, 2.80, 2.86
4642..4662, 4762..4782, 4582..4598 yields 1.000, 2.74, 2.88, 2.70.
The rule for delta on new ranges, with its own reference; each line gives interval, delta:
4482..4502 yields 4488.0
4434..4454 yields 4444.0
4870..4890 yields 4888.0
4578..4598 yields 4592.0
